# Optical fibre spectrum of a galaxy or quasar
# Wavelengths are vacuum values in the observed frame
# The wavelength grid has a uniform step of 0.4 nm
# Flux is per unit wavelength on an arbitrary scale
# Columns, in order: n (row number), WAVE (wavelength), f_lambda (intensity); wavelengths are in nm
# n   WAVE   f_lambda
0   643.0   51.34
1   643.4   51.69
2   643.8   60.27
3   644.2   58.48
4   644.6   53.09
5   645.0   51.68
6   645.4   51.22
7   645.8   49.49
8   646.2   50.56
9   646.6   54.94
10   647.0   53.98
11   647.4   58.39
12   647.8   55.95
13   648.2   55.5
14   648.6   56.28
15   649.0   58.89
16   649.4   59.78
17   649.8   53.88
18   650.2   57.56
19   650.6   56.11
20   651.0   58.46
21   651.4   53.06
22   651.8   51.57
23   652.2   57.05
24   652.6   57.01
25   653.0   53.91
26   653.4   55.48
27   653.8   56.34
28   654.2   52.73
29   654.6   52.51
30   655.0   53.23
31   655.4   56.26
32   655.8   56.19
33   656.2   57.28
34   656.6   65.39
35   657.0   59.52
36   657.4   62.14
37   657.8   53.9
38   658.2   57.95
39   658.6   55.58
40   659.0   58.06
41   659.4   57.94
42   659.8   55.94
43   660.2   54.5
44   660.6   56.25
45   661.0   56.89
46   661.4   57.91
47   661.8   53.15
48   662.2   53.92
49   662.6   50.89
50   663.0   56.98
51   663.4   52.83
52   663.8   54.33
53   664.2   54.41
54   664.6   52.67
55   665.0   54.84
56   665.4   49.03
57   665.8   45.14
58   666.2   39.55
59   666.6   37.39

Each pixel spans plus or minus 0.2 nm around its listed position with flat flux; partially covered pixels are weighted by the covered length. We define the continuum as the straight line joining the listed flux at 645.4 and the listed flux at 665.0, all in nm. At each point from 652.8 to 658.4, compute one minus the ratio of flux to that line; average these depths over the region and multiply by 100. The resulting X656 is -6.6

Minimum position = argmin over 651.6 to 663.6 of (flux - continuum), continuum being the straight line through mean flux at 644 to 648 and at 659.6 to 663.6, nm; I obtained 662.6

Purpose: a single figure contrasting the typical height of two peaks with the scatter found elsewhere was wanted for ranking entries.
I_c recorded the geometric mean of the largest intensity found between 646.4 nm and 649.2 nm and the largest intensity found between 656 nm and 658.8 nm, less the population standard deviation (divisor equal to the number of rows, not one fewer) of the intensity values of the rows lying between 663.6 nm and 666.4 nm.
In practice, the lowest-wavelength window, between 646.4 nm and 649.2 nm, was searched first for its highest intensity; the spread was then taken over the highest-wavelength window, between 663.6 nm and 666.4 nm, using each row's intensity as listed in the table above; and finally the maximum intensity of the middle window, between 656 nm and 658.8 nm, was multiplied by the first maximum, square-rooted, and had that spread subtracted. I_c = 56.7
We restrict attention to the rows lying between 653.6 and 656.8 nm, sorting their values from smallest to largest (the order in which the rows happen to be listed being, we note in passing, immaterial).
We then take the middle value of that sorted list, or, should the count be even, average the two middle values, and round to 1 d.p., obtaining 56.2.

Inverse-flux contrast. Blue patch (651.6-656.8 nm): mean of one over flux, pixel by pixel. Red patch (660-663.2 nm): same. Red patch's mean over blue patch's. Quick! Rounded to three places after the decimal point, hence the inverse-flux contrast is 1.011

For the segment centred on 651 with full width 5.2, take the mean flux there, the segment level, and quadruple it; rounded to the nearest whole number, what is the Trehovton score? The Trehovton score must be 224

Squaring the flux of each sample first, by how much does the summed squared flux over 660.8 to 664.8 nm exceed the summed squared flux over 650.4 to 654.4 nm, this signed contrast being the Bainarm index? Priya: -848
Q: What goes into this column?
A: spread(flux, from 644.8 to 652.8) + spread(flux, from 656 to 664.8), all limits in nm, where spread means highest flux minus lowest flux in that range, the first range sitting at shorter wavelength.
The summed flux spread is 24.8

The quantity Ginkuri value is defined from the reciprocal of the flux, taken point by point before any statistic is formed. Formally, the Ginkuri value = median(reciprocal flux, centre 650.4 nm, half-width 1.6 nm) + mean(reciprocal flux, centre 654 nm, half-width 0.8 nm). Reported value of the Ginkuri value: 0.0360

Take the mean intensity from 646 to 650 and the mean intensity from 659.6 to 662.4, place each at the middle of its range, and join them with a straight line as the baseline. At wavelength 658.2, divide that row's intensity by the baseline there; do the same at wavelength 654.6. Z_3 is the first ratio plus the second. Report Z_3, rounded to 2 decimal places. 1.99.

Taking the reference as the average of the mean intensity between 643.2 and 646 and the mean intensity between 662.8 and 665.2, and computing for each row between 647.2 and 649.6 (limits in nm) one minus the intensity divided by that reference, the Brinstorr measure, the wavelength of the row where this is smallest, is 649.4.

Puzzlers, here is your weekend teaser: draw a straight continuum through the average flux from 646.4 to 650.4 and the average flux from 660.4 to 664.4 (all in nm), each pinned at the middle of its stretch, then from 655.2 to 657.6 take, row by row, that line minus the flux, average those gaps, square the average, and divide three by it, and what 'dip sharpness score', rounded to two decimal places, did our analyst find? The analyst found 0.19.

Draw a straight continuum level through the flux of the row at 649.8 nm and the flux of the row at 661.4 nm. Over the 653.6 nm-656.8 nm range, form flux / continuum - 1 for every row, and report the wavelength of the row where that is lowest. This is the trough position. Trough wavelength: 654.6 nm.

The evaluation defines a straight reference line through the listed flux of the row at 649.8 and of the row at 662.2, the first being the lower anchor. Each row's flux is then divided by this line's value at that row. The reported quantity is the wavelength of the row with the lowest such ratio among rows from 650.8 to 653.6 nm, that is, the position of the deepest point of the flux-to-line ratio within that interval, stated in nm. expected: 651.8 nm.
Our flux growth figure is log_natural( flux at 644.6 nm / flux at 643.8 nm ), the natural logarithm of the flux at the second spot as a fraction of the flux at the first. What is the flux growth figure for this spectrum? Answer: -0.13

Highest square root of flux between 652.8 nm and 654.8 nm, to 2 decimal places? 7.51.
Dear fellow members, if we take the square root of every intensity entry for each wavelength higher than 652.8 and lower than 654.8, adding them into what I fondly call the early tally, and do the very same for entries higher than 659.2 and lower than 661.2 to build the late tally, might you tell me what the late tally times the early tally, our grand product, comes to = 1381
